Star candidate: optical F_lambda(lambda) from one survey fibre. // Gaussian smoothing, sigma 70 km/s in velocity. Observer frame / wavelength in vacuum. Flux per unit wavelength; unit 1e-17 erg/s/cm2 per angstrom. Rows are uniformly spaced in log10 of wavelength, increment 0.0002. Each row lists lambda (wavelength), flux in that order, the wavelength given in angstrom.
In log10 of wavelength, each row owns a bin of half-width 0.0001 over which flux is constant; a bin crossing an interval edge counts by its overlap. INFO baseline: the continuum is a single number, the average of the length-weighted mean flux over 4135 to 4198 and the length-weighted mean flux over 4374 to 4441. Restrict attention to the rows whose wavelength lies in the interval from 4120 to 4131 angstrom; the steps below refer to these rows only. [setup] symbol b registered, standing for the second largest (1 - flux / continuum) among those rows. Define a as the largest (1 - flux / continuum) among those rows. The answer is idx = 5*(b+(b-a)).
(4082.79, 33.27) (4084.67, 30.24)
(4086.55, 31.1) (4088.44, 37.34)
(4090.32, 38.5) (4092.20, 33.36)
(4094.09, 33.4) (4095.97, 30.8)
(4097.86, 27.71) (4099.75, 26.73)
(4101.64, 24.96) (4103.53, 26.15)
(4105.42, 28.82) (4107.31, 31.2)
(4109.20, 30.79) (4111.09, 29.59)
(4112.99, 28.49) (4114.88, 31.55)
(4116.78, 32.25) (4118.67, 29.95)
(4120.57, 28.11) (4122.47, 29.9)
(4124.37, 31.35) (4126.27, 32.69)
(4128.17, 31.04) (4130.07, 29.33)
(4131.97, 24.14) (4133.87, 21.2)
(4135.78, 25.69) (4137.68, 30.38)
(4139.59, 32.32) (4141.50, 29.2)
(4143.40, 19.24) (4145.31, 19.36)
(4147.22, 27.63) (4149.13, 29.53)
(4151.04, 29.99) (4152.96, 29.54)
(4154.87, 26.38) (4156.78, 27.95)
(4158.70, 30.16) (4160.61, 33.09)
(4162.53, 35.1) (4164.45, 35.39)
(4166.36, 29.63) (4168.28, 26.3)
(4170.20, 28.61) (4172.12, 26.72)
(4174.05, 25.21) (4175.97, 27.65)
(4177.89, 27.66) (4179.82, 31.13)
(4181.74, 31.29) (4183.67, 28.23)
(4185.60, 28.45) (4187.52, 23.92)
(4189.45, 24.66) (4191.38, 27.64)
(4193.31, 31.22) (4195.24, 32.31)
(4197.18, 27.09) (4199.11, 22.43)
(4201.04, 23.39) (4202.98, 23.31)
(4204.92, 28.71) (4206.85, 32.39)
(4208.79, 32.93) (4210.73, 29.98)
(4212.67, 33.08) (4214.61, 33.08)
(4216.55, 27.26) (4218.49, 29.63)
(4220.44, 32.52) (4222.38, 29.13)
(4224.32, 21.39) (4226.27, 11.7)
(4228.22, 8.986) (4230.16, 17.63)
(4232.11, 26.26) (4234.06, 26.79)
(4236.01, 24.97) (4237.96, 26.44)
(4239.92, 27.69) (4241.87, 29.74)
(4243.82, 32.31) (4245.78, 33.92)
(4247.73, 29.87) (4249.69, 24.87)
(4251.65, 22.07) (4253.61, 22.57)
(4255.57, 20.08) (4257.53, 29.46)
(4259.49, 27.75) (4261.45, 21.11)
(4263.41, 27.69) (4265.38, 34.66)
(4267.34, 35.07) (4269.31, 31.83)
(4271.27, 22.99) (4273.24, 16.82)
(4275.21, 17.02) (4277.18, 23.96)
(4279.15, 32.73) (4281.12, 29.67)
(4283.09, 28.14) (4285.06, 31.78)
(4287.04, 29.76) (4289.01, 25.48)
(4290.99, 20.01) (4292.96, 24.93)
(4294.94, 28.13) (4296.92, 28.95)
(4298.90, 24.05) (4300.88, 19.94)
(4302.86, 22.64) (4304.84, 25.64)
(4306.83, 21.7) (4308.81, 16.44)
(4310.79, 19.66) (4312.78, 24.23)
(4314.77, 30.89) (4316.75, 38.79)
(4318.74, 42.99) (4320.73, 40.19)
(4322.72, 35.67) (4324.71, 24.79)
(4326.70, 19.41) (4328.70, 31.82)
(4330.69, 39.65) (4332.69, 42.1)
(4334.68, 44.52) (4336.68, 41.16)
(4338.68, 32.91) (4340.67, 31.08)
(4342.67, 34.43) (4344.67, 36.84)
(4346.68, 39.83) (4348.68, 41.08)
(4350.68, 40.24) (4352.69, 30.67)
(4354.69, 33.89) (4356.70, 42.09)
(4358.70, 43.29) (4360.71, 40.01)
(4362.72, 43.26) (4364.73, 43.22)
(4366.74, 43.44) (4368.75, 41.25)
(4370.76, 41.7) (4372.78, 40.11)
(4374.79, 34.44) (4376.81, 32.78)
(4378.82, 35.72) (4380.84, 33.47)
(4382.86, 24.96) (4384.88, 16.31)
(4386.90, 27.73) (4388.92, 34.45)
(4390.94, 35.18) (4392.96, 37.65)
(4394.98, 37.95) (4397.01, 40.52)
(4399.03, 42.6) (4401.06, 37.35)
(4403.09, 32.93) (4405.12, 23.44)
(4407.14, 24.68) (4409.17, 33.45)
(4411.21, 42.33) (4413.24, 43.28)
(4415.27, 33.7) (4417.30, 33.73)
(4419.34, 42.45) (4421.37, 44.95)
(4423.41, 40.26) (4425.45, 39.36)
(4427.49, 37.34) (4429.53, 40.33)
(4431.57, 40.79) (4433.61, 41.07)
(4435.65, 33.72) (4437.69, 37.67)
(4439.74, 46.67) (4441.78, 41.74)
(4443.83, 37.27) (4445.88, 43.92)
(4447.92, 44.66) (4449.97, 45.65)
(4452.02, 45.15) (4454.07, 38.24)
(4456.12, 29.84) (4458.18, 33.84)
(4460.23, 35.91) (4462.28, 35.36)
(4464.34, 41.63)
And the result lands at 0.25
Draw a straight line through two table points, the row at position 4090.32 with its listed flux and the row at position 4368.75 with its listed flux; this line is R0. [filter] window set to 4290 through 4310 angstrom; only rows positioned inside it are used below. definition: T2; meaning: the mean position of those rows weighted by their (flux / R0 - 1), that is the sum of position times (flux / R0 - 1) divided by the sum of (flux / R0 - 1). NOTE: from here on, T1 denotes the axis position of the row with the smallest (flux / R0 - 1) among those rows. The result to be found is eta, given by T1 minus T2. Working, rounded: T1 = 4308.81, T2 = 4300.4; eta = 8.4 angstrom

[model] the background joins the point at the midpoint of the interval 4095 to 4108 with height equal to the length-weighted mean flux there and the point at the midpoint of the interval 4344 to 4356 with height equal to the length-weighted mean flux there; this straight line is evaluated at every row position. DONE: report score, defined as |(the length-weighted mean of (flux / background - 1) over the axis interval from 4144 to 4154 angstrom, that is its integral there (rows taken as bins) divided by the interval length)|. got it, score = 0.10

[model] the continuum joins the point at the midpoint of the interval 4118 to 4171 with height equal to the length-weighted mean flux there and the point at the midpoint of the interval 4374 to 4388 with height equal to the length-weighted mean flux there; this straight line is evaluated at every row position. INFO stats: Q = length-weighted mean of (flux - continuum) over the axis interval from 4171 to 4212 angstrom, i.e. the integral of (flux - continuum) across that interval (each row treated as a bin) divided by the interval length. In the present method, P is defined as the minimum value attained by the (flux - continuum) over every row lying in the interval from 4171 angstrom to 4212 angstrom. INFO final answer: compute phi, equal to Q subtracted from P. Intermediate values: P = -6.4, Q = -0.8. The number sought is -6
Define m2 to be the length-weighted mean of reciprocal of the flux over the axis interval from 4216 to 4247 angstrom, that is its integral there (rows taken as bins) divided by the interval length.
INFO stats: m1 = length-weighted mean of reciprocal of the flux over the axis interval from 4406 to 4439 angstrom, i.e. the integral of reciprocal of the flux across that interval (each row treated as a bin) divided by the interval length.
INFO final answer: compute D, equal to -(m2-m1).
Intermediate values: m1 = 0.027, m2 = 0.0450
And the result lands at -0.018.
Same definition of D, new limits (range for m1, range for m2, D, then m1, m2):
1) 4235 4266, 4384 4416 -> 0.007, 0.038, 0.0313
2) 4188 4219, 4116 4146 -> -0.001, 0.036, 0.0369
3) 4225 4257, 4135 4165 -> 0.011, 0.047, 0.0358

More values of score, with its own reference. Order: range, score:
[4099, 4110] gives 0.00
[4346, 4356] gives 0.00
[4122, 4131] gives 0.07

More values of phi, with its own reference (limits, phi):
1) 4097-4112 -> -3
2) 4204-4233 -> -17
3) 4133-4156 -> -7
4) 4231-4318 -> -10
